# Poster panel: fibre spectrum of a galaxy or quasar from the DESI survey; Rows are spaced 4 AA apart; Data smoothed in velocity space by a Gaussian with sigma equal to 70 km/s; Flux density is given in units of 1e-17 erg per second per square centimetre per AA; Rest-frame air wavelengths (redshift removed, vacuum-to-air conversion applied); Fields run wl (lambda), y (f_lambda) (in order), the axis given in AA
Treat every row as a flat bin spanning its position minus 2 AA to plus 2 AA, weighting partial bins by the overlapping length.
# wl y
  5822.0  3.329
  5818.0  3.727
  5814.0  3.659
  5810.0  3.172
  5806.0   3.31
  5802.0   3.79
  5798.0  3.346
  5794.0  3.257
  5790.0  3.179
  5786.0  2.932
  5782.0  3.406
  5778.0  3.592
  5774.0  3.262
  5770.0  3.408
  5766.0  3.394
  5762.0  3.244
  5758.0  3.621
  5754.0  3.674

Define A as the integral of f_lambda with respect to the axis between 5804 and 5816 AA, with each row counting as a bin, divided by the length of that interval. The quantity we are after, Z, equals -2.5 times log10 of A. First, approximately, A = 3.38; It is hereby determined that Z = -1.32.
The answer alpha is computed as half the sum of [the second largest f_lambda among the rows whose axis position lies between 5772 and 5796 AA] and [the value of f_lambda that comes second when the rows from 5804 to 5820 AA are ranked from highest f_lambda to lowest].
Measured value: 3.53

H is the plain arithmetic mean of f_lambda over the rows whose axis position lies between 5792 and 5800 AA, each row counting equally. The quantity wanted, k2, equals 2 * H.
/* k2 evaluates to 6.60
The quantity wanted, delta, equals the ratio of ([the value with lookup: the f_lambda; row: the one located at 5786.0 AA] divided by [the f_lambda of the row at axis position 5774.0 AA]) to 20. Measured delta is 0.0449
